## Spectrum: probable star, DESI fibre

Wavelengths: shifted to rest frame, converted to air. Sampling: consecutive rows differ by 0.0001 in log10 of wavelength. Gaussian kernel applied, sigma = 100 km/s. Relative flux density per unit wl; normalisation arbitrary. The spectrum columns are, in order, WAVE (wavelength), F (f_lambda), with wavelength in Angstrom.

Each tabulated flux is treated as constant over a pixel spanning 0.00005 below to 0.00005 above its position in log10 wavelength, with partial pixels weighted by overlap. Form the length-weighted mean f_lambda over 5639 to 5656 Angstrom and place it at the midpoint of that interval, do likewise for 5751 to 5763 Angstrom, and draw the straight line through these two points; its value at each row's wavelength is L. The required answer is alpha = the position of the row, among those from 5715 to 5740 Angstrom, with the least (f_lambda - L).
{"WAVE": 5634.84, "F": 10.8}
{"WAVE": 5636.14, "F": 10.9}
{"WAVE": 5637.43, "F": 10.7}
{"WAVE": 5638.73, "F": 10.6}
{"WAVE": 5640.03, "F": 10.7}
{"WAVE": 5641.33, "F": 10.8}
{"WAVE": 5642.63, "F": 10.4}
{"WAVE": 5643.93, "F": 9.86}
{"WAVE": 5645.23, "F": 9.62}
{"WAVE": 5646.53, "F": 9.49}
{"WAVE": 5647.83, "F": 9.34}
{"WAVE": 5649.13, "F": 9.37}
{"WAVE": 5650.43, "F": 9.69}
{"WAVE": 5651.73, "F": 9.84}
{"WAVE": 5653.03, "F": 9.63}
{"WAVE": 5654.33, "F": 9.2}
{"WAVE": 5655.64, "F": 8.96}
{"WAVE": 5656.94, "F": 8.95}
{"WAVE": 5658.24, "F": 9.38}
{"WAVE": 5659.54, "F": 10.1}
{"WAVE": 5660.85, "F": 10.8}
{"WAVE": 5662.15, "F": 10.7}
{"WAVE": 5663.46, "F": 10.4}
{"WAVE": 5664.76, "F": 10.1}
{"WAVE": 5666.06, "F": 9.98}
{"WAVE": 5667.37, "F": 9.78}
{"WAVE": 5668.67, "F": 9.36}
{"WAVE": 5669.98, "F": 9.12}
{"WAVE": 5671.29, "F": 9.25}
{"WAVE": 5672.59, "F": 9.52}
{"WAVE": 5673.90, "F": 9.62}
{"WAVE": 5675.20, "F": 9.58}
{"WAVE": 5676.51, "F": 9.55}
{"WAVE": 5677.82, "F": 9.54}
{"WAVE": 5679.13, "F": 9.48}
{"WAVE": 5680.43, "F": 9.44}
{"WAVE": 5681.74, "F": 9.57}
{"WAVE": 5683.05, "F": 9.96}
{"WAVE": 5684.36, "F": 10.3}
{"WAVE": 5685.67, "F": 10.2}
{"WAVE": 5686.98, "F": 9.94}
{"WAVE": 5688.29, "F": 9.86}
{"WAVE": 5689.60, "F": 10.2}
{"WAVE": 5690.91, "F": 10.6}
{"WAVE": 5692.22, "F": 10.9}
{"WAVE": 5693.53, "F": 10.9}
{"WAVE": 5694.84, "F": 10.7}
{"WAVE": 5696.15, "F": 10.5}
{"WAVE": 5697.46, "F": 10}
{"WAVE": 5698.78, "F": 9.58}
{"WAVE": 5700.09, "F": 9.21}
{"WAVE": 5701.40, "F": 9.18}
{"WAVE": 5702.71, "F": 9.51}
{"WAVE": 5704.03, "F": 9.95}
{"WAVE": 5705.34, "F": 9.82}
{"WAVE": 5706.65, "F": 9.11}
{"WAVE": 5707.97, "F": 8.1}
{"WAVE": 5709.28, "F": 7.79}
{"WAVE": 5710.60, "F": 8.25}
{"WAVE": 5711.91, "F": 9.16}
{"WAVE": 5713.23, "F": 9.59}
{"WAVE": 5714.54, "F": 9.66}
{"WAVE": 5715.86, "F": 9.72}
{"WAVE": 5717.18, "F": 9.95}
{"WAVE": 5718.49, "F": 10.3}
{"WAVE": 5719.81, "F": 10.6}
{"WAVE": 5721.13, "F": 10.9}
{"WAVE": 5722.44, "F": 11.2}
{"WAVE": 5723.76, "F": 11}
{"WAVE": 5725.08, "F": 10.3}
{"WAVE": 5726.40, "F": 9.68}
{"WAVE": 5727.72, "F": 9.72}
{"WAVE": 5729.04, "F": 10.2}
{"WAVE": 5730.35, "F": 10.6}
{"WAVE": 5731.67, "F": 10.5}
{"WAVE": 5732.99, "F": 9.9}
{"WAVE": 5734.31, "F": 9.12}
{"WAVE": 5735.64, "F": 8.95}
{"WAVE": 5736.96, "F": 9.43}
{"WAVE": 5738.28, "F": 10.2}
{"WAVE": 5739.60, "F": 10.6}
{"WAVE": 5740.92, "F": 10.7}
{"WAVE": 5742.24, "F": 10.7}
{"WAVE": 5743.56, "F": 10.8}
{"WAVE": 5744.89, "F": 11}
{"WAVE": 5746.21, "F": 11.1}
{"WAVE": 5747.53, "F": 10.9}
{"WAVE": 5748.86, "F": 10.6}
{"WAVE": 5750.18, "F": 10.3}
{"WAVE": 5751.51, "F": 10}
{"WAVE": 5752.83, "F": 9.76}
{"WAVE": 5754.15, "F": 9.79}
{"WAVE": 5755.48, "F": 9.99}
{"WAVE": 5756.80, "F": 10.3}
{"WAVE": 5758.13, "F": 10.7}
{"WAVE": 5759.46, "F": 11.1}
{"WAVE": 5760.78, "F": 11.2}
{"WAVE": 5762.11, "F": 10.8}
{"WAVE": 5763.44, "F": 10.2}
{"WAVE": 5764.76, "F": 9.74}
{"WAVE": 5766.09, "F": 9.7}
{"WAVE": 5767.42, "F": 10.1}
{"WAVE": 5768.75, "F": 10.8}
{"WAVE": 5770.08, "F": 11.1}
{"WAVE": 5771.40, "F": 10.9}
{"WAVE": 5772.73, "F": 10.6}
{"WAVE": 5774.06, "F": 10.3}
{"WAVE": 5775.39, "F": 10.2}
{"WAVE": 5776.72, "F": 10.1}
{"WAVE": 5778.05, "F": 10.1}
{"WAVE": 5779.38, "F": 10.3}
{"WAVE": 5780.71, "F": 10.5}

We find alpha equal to 5735.64 Angstrom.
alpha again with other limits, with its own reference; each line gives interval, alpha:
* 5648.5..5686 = 5656.94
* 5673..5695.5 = 5680.43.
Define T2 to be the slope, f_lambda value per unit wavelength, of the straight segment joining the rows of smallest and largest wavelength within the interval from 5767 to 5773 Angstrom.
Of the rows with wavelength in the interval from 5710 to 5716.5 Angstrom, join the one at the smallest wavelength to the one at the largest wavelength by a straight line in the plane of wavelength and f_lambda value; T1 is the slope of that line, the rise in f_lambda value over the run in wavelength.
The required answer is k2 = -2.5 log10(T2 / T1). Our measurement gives 1.2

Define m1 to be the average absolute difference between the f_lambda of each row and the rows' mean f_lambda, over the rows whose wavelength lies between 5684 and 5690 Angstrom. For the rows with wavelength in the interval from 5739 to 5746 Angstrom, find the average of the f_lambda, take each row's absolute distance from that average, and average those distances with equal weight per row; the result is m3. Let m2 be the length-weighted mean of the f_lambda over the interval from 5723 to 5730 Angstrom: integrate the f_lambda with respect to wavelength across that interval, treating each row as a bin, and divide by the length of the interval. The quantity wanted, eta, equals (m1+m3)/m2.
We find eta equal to 0.03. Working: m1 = 0.16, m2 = 10.2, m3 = 0.11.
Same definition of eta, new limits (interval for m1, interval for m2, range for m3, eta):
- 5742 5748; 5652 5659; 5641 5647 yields 0.06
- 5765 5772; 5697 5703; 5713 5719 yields 0.08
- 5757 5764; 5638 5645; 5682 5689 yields 0.04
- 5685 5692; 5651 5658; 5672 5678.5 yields 0.03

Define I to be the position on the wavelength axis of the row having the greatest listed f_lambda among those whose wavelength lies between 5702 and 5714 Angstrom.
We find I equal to 5704.03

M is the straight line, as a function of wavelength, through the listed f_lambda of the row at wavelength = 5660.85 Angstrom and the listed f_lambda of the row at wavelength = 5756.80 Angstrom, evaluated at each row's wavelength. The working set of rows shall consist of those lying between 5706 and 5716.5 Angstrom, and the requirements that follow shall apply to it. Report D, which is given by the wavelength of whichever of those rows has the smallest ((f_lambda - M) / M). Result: 5709.28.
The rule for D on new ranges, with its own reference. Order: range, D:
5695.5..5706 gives 5701.40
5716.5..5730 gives 5726.40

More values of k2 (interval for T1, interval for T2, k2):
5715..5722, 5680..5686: 0.5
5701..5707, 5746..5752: -3.0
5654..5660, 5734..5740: -0.5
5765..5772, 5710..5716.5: -0.2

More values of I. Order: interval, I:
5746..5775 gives 5760.78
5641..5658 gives 5641.33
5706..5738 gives 5722.44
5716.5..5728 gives 5722.44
